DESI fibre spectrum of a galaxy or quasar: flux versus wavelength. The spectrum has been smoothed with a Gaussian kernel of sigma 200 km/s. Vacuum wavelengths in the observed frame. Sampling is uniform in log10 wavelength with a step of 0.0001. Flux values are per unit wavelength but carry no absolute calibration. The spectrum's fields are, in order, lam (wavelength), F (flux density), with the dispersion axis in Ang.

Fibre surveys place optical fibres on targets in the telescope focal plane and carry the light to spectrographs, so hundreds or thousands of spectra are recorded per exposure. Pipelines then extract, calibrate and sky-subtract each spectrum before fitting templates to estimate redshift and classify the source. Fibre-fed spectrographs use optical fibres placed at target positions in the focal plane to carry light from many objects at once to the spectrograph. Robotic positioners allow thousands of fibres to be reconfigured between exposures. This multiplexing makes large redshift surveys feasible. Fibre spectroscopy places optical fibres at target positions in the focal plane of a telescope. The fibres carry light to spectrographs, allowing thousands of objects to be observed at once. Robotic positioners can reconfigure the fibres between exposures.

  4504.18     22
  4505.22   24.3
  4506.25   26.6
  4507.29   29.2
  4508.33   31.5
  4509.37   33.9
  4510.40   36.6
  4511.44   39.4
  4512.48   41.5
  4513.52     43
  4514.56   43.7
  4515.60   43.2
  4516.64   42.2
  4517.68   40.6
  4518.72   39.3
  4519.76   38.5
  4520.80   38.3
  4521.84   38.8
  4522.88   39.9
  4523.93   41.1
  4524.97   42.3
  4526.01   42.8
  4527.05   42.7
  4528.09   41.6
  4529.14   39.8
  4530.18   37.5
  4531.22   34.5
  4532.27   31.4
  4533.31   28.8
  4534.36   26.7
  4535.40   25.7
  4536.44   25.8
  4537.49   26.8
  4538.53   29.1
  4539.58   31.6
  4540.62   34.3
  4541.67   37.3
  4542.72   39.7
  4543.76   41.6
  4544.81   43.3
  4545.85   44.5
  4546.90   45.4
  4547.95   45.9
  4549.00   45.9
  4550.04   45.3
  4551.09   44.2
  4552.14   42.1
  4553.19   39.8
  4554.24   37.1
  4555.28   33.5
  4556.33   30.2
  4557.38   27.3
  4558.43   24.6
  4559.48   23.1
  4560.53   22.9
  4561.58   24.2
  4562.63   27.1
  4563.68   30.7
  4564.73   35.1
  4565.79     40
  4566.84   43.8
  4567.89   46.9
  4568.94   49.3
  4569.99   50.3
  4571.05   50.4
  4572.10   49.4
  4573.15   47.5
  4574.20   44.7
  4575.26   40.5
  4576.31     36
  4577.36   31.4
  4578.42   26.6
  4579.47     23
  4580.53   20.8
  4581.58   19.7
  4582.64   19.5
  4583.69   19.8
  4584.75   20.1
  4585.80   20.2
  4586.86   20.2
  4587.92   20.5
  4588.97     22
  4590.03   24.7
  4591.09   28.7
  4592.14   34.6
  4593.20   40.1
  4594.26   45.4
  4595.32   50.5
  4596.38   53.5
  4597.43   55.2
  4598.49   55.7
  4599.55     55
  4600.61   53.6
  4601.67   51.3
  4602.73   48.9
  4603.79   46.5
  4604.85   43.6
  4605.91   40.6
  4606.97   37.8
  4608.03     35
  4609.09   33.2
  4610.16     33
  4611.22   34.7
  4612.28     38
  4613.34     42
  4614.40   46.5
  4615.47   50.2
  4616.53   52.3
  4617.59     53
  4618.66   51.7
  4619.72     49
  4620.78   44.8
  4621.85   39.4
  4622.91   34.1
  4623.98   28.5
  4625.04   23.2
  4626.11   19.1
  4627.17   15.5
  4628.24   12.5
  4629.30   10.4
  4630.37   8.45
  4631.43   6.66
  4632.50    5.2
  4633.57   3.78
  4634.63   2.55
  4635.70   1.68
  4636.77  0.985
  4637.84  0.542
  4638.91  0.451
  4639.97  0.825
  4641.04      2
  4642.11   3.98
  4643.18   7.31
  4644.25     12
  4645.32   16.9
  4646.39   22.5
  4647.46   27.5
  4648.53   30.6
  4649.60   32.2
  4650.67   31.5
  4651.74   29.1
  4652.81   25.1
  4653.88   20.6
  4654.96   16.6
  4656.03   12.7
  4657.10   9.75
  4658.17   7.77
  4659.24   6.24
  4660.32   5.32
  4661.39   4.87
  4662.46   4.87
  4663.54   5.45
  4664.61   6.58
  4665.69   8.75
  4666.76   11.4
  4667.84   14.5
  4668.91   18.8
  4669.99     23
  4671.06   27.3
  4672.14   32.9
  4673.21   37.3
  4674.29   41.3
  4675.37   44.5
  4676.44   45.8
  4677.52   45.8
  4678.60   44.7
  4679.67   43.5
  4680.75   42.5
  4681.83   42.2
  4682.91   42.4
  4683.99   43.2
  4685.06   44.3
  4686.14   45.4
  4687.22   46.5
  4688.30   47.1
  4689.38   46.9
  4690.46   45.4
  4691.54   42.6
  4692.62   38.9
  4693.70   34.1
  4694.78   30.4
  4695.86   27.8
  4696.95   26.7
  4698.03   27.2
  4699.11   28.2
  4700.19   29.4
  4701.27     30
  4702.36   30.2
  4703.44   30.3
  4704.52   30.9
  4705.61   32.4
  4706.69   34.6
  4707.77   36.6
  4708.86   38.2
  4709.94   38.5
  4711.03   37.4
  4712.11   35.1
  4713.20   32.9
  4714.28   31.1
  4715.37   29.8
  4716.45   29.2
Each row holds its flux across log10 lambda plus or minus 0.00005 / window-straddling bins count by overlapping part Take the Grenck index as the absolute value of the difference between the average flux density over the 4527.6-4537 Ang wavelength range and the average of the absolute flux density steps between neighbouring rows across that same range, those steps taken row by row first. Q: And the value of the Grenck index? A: 30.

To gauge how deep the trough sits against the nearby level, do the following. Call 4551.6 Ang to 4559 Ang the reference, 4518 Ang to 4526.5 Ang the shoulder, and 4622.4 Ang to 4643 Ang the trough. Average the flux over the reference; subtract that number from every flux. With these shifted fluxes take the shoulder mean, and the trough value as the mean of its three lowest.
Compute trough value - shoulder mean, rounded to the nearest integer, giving -40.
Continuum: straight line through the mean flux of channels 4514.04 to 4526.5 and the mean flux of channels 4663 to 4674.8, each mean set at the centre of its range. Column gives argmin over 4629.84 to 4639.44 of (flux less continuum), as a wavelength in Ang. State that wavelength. 4637.84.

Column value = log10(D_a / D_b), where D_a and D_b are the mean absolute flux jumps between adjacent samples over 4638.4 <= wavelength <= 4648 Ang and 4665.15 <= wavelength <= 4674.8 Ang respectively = -0.1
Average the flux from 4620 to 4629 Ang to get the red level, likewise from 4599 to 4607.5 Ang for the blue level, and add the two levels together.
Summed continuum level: 74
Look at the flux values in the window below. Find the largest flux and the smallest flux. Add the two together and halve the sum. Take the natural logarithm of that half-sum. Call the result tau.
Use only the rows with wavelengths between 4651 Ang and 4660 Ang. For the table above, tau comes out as 2.9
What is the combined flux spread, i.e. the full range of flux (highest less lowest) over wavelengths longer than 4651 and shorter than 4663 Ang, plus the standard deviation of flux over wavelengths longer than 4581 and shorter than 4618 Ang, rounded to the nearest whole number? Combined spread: 37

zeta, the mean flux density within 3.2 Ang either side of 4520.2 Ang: 39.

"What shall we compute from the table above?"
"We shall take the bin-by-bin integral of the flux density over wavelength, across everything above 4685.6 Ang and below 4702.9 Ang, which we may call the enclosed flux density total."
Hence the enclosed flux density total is 623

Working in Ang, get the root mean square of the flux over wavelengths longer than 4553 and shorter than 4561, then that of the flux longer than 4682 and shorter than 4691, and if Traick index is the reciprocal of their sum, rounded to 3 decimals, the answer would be 0.013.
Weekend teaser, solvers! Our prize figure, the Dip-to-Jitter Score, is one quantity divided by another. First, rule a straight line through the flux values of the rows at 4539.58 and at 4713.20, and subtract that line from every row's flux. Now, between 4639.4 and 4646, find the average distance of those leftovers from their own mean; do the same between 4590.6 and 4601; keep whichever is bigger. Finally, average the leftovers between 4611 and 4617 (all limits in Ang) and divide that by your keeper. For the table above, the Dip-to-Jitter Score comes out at 1.5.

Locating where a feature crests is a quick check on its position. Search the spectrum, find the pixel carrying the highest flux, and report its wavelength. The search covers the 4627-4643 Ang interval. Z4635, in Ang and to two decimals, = 4627.17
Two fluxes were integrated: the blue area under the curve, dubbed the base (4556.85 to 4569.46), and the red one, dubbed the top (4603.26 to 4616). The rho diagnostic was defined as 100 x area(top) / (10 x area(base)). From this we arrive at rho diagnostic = 12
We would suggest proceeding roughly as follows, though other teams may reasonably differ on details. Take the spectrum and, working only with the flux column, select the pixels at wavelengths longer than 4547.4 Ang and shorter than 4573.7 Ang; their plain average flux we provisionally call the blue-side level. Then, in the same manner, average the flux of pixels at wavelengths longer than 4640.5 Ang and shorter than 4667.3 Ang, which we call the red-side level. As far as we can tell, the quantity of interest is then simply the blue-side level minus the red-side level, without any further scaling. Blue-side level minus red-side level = 24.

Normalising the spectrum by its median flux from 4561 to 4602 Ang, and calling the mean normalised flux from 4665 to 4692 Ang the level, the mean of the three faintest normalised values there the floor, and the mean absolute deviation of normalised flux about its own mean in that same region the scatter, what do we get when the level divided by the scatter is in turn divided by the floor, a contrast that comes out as 12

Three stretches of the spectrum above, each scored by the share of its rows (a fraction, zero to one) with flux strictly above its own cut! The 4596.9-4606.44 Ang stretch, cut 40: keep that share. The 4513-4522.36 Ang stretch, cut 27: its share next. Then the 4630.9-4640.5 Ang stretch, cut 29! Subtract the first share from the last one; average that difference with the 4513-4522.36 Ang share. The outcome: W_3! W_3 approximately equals 0.00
